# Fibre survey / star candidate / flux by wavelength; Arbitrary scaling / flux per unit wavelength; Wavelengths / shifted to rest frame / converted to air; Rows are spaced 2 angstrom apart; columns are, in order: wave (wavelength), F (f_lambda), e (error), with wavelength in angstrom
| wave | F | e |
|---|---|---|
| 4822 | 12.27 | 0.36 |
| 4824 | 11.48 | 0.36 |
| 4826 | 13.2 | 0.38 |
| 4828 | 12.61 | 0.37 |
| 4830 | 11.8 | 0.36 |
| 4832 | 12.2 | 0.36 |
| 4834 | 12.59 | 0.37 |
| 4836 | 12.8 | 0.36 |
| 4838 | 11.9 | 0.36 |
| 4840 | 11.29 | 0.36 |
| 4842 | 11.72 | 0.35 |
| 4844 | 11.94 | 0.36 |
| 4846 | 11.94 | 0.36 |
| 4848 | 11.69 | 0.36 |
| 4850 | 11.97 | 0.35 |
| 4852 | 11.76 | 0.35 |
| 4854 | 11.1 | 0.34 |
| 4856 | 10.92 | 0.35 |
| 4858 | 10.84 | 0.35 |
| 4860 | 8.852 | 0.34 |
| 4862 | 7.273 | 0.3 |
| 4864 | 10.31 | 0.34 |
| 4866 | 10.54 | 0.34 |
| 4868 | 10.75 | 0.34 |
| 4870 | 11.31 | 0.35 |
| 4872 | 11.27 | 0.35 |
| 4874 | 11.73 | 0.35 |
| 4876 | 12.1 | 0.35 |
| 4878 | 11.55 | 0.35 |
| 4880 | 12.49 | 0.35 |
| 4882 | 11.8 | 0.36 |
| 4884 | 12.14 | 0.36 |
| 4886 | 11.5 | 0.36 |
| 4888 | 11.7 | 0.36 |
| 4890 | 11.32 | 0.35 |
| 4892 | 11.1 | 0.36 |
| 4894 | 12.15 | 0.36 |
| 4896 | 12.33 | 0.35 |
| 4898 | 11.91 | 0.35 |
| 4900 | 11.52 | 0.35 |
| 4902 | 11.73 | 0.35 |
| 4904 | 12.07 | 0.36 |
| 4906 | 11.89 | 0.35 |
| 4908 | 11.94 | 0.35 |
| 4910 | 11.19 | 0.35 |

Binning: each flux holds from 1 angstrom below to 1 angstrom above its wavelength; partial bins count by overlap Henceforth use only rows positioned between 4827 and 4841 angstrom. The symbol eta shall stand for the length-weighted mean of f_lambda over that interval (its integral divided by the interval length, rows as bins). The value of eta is 12.2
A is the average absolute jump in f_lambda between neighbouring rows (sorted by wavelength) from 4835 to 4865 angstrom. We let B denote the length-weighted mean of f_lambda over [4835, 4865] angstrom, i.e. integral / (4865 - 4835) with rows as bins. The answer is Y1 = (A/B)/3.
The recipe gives 0.0224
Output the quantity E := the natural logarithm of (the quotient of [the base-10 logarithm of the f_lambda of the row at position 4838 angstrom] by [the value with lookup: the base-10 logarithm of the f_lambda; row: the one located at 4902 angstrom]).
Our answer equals 0.01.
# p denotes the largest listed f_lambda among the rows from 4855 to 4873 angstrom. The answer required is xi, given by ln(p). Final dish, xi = 2.426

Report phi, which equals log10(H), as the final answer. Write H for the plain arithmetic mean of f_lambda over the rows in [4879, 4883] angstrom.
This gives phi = 1.08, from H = 12.1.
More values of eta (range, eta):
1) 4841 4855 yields 11.7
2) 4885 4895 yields 11.6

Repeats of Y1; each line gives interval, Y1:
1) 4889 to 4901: 0.0129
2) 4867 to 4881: 0.0140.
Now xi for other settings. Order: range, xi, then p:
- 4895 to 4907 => 2.512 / 12.33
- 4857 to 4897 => 2.525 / 12.49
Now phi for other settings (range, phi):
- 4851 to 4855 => 1.06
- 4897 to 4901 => 1.07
